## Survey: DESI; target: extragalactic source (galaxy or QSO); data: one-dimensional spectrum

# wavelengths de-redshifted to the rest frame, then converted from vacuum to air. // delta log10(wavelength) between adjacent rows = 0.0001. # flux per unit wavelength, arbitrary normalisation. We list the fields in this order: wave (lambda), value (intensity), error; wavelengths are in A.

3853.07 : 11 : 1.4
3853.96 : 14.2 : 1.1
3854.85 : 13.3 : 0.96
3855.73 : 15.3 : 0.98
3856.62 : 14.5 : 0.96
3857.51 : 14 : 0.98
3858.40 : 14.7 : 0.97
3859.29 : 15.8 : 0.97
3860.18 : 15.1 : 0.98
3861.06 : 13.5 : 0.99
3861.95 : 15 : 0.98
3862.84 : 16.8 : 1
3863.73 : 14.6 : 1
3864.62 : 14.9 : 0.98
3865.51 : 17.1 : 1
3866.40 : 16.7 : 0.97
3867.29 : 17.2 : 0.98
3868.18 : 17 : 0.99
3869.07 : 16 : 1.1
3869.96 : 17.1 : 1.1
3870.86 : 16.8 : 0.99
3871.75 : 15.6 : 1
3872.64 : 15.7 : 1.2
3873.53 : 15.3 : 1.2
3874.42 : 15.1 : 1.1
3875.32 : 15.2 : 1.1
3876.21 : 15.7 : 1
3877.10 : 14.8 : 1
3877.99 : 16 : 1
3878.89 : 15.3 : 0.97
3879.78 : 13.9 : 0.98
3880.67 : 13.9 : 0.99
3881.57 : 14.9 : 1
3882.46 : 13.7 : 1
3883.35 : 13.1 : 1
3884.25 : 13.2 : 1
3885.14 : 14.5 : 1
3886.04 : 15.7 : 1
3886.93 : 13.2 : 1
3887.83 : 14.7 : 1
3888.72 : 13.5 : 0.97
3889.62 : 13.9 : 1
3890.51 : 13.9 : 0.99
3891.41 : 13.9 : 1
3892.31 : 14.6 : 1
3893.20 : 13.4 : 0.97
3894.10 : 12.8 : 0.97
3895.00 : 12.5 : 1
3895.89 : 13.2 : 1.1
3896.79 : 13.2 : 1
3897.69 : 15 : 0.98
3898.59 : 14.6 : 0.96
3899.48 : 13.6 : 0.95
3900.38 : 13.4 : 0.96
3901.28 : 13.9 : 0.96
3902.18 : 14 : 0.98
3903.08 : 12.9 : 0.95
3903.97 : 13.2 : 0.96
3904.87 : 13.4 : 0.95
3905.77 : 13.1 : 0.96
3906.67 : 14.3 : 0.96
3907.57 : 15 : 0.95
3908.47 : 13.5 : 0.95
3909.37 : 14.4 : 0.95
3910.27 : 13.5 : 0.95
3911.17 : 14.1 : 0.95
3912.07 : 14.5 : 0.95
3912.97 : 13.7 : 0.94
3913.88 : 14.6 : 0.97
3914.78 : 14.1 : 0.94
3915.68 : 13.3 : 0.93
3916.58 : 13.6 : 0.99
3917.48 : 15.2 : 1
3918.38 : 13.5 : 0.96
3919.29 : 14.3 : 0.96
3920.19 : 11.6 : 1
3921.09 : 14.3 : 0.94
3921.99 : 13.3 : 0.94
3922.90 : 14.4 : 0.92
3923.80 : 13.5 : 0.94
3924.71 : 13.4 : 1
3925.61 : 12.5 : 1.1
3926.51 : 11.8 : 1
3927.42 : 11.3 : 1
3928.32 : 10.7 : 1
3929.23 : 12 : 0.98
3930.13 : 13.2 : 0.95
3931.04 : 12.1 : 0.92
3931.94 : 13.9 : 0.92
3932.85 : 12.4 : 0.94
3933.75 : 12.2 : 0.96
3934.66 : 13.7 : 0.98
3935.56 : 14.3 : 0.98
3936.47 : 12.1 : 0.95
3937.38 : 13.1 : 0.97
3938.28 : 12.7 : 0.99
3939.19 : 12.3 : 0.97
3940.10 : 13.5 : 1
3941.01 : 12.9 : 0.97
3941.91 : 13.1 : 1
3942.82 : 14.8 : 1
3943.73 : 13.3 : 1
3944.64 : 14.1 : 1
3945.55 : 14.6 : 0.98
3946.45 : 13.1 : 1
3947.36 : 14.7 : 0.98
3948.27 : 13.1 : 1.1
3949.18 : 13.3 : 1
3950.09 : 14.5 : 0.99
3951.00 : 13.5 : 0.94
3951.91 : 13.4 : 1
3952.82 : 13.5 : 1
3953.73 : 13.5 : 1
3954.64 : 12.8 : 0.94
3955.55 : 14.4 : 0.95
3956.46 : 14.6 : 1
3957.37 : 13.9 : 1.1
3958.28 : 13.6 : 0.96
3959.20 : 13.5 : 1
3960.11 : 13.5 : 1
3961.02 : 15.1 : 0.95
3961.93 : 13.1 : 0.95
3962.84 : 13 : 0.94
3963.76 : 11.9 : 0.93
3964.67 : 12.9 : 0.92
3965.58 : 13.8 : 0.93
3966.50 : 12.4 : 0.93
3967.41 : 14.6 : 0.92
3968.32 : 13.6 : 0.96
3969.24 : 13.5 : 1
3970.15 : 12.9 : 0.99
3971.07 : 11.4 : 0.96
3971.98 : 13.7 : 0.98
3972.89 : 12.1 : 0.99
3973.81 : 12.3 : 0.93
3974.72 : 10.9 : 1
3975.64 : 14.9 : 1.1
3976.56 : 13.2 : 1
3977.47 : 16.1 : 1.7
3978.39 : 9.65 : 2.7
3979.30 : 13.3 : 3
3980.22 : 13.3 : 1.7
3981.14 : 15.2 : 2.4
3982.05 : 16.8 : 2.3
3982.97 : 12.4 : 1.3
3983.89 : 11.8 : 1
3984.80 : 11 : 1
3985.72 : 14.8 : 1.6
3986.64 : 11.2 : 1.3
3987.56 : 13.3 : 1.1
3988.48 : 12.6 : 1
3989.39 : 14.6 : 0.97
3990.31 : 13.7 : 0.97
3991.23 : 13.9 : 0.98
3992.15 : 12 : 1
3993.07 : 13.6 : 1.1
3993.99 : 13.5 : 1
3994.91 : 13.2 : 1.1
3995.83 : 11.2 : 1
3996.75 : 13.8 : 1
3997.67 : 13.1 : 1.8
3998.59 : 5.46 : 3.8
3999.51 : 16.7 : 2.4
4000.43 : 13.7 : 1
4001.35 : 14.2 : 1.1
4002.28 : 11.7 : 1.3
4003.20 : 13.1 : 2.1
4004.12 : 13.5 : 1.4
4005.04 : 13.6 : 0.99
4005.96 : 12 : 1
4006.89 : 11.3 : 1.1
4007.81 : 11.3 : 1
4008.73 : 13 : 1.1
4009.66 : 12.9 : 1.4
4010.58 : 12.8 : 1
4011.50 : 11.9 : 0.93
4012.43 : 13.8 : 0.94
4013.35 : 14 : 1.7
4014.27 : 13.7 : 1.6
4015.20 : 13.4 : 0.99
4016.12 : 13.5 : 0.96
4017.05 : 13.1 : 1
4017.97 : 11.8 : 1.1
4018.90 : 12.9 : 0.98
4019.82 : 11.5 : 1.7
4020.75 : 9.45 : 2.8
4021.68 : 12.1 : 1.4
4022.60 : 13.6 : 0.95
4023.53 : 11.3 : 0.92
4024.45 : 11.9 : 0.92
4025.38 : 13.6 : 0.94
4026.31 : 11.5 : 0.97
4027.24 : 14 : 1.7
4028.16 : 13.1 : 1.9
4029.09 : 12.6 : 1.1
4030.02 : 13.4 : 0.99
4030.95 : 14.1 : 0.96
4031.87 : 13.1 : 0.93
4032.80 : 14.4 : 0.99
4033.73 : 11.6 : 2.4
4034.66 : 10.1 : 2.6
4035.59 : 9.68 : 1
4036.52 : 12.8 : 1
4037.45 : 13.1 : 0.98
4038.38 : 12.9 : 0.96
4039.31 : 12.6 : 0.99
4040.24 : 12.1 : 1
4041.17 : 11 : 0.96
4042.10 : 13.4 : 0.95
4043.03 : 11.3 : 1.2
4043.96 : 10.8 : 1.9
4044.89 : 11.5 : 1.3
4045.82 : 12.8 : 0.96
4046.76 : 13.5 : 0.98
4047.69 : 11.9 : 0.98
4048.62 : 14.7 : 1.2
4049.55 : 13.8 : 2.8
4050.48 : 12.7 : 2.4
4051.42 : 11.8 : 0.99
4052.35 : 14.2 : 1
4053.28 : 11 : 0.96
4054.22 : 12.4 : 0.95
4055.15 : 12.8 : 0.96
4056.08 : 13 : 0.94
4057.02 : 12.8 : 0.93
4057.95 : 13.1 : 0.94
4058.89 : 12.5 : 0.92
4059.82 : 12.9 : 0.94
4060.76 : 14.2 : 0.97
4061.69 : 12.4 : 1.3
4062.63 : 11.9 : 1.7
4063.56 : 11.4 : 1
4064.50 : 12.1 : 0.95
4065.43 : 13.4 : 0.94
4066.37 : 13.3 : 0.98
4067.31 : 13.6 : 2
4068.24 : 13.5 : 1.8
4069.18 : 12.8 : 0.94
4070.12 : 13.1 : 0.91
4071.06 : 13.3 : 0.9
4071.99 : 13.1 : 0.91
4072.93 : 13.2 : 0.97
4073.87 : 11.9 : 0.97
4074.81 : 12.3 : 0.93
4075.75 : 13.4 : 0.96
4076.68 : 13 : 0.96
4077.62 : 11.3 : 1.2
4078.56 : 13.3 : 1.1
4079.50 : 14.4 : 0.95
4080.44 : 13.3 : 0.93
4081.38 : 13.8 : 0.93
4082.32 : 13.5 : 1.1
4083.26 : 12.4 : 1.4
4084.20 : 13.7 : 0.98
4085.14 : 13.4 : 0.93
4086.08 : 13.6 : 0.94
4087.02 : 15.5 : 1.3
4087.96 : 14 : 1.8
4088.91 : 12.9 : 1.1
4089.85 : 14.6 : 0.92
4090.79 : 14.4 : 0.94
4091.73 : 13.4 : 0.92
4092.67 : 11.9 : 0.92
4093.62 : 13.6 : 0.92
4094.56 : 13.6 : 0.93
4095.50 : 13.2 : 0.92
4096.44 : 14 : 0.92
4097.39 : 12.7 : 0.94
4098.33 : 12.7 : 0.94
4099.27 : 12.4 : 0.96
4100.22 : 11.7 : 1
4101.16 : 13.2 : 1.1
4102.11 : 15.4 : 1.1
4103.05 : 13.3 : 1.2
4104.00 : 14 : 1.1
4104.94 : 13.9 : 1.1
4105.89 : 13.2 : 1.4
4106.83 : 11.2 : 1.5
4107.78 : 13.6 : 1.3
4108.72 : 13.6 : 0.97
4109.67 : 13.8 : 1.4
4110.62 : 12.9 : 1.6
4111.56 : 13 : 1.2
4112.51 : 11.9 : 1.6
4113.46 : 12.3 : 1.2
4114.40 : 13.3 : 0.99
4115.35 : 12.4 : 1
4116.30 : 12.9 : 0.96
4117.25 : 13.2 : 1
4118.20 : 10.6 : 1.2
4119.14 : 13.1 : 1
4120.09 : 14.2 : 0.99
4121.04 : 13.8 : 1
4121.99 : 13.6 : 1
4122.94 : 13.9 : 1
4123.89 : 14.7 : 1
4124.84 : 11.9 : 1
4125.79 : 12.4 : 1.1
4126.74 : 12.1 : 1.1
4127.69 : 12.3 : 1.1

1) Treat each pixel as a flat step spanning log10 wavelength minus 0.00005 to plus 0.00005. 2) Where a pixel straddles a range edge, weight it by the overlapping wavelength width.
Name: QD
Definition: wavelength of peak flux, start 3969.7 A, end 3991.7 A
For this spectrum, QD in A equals 3982.05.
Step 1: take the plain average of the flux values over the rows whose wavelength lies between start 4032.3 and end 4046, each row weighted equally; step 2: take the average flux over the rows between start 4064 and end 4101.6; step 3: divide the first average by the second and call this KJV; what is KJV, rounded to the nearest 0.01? 0.91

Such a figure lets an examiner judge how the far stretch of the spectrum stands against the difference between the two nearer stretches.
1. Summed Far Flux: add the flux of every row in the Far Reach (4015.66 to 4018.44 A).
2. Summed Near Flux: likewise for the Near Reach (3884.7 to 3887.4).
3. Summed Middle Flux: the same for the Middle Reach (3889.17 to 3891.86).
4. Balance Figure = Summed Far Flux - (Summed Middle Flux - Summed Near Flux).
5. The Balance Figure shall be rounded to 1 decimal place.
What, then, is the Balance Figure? 40.1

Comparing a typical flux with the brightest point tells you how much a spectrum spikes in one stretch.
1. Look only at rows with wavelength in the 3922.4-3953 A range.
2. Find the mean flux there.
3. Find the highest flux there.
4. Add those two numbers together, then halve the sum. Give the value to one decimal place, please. 14.0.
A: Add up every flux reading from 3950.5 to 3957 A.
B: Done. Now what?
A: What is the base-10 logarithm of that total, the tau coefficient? 1.98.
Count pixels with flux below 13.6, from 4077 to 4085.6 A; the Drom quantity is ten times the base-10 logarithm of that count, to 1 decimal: 7.8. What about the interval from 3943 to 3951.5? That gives 7.0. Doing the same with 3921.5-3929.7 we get 9.0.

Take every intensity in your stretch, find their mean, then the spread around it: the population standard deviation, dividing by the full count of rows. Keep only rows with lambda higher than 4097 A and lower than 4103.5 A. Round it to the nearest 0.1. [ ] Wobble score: 1.1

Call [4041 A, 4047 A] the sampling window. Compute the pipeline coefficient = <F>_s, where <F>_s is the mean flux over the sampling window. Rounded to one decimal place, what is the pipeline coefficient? 12.0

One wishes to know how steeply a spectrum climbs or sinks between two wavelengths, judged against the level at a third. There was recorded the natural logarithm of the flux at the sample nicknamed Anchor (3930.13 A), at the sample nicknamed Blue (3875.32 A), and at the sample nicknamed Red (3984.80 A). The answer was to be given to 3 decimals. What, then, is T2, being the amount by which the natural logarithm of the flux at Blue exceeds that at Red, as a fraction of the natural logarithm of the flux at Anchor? 0.125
